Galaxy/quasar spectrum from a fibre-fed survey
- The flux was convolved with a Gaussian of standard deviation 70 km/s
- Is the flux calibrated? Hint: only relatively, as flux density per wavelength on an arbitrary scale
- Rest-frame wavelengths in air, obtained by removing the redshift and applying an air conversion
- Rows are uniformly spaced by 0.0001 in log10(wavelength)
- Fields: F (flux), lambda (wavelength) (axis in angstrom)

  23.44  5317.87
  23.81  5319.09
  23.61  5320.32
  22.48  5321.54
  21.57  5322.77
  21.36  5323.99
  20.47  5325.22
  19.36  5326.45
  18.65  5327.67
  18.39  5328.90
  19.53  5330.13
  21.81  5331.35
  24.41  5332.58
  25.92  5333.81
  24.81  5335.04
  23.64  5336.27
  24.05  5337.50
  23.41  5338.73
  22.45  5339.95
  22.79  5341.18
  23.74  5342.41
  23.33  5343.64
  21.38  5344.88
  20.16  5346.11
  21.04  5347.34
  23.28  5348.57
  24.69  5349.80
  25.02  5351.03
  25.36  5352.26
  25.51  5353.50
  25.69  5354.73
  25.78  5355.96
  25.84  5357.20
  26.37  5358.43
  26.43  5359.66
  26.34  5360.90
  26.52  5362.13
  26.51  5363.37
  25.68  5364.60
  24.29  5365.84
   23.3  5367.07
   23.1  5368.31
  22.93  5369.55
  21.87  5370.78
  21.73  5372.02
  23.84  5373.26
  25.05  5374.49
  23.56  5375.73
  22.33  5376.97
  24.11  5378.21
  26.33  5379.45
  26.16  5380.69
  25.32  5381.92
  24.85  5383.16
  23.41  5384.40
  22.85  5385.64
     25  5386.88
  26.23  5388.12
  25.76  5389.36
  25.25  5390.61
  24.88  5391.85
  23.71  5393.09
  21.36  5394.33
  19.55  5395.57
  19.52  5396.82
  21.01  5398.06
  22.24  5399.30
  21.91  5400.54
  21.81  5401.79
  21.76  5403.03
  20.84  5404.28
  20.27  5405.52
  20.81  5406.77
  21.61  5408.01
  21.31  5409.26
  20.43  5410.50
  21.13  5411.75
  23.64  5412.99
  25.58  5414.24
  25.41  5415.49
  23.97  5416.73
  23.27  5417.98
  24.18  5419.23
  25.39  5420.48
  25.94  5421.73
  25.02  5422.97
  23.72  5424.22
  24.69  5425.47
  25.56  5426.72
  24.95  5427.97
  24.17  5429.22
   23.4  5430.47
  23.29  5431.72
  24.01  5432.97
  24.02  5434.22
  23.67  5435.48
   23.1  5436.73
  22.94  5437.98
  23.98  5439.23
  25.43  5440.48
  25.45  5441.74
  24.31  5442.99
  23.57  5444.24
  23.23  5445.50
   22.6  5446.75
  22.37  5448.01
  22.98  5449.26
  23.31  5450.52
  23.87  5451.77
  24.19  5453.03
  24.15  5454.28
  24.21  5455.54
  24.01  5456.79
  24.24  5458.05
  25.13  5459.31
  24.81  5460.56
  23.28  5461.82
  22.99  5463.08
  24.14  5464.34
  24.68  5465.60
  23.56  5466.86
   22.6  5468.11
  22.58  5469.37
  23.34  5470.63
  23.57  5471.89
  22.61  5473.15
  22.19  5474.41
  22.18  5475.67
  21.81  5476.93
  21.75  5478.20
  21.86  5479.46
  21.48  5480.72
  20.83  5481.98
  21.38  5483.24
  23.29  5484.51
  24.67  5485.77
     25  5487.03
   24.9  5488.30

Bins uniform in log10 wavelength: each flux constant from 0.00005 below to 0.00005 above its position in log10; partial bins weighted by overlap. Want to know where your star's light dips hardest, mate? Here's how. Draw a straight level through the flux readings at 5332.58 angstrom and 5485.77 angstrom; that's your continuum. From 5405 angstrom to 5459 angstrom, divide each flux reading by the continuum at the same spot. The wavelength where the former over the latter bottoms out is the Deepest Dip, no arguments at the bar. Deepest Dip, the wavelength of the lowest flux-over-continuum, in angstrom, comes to 5405.52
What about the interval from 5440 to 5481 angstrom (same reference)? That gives 5480.72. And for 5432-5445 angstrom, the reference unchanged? 5437.98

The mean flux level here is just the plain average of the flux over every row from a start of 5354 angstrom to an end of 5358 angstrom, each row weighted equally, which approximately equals 25.8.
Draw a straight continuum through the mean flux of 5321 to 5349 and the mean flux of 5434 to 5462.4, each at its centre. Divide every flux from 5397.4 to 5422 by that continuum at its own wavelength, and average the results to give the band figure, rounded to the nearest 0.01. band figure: 0.97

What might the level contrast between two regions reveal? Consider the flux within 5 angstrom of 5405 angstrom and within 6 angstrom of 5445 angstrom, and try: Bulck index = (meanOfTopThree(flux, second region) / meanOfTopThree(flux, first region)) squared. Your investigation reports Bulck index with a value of 1.32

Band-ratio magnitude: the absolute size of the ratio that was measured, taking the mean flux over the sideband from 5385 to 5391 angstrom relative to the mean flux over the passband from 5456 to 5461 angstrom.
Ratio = 1.02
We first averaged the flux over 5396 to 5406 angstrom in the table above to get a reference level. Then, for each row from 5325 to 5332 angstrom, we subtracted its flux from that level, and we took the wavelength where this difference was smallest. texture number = 5331.35 angstrom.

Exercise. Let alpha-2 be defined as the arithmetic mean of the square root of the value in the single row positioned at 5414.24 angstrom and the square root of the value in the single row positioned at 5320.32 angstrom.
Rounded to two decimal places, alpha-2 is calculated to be 4.96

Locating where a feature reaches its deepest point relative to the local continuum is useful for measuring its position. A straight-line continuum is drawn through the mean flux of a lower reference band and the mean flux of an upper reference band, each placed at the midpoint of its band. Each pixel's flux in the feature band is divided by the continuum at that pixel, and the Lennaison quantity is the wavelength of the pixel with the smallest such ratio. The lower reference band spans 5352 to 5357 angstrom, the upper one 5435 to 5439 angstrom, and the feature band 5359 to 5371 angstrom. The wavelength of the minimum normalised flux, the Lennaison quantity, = 5370.78 angstrom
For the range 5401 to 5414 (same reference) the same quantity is 5405.52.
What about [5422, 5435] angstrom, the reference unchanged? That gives 5431.72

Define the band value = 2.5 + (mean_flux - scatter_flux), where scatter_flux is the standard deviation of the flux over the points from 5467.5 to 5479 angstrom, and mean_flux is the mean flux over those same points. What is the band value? 24.4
